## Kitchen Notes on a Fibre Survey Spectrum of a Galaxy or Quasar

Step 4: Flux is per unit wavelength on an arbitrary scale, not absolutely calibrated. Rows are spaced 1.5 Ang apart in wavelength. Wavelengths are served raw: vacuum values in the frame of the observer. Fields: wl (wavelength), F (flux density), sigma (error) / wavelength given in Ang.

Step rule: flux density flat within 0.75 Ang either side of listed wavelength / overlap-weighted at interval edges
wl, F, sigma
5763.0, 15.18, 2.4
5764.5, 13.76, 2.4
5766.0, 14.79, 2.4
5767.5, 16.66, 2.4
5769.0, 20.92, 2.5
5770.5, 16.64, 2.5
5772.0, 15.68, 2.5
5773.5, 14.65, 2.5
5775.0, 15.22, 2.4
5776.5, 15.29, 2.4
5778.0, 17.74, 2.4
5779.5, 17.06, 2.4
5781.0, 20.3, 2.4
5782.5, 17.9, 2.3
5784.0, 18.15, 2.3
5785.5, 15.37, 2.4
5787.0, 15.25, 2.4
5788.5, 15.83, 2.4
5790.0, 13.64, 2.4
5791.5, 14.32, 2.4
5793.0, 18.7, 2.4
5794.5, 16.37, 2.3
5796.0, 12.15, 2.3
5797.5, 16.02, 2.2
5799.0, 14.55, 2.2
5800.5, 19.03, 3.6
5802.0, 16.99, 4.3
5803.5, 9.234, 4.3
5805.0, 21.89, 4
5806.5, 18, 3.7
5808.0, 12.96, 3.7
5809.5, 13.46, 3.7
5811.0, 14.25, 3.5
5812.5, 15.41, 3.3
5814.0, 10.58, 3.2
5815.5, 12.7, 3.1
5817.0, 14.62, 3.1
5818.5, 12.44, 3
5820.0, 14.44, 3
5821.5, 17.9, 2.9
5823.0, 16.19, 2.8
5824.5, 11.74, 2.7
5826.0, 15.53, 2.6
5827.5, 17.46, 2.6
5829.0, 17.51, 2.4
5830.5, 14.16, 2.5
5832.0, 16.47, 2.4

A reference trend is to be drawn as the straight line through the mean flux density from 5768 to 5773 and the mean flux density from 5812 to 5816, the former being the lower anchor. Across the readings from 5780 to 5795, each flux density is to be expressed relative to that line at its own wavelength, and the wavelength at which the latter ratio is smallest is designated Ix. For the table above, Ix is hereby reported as 5790.0 Ang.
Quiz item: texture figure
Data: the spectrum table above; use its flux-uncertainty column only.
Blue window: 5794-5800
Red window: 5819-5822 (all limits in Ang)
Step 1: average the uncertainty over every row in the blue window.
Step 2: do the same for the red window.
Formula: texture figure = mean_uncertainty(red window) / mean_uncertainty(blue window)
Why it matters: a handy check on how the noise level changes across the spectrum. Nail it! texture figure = 1.3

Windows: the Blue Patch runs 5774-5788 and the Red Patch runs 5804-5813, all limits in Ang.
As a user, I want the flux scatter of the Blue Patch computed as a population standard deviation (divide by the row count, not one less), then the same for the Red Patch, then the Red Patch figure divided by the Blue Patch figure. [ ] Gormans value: 1.9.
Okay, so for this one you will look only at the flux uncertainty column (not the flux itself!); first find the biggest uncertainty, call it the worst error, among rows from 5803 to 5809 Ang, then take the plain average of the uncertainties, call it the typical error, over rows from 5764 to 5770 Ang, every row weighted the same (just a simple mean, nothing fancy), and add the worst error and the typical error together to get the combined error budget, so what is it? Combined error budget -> 6.7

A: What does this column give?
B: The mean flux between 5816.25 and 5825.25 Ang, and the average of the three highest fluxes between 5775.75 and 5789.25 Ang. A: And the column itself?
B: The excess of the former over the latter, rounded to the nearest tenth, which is -4.2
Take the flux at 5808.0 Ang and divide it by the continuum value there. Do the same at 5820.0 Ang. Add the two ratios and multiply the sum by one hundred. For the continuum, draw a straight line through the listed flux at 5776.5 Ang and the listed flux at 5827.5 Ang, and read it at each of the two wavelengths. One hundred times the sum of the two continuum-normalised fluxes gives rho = 162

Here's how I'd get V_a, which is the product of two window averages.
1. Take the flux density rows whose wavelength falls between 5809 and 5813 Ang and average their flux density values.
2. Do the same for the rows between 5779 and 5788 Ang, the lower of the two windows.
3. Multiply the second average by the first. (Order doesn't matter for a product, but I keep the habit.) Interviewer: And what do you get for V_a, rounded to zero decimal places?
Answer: 249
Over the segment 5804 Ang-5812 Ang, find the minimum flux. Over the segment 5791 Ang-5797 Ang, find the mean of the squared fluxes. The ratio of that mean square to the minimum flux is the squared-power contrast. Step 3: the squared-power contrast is 19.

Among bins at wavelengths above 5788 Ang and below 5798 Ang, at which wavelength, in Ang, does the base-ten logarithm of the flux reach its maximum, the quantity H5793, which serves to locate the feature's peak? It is 5793.0 Ang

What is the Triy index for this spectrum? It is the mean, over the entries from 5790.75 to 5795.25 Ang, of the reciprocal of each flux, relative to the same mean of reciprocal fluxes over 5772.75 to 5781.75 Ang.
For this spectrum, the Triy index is 1.01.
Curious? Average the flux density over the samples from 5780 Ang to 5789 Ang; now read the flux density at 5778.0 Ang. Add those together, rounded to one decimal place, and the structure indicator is 34.9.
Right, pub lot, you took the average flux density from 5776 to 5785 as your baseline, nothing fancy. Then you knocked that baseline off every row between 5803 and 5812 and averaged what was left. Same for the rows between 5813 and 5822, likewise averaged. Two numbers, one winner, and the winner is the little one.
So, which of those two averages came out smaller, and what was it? -4.0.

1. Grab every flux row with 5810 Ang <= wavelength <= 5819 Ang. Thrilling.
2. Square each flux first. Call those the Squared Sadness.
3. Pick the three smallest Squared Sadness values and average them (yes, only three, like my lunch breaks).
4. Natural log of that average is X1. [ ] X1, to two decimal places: 4.96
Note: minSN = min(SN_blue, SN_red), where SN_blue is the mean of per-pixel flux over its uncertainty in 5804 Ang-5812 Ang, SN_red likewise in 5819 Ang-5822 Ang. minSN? 4.3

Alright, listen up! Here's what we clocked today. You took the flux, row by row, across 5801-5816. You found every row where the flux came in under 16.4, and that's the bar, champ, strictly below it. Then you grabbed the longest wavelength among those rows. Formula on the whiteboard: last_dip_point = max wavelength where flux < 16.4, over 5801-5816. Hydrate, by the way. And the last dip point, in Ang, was 5815.5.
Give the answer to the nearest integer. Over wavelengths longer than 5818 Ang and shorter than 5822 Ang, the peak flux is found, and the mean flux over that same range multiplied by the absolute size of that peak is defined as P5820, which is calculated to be 267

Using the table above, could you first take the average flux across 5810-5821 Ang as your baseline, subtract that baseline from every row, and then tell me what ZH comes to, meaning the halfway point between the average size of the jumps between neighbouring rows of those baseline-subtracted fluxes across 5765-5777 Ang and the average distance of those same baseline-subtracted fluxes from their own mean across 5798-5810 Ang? 2.54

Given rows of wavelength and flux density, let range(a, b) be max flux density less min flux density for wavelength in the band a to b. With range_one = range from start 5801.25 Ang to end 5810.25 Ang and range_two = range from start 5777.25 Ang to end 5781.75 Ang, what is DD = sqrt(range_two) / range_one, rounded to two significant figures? 0.14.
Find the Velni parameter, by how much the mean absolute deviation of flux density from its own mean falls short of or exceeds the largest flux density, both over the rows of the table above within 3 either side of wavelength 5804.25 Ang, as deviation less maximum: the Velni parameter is -18.2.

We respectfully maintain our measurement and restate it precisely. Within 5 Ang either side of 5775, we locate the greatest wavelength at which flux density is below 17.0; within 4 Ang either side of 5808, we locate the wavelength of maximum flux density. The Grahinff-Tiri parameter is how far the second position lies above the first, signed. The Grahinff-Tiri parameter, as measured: 28.5 Ang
